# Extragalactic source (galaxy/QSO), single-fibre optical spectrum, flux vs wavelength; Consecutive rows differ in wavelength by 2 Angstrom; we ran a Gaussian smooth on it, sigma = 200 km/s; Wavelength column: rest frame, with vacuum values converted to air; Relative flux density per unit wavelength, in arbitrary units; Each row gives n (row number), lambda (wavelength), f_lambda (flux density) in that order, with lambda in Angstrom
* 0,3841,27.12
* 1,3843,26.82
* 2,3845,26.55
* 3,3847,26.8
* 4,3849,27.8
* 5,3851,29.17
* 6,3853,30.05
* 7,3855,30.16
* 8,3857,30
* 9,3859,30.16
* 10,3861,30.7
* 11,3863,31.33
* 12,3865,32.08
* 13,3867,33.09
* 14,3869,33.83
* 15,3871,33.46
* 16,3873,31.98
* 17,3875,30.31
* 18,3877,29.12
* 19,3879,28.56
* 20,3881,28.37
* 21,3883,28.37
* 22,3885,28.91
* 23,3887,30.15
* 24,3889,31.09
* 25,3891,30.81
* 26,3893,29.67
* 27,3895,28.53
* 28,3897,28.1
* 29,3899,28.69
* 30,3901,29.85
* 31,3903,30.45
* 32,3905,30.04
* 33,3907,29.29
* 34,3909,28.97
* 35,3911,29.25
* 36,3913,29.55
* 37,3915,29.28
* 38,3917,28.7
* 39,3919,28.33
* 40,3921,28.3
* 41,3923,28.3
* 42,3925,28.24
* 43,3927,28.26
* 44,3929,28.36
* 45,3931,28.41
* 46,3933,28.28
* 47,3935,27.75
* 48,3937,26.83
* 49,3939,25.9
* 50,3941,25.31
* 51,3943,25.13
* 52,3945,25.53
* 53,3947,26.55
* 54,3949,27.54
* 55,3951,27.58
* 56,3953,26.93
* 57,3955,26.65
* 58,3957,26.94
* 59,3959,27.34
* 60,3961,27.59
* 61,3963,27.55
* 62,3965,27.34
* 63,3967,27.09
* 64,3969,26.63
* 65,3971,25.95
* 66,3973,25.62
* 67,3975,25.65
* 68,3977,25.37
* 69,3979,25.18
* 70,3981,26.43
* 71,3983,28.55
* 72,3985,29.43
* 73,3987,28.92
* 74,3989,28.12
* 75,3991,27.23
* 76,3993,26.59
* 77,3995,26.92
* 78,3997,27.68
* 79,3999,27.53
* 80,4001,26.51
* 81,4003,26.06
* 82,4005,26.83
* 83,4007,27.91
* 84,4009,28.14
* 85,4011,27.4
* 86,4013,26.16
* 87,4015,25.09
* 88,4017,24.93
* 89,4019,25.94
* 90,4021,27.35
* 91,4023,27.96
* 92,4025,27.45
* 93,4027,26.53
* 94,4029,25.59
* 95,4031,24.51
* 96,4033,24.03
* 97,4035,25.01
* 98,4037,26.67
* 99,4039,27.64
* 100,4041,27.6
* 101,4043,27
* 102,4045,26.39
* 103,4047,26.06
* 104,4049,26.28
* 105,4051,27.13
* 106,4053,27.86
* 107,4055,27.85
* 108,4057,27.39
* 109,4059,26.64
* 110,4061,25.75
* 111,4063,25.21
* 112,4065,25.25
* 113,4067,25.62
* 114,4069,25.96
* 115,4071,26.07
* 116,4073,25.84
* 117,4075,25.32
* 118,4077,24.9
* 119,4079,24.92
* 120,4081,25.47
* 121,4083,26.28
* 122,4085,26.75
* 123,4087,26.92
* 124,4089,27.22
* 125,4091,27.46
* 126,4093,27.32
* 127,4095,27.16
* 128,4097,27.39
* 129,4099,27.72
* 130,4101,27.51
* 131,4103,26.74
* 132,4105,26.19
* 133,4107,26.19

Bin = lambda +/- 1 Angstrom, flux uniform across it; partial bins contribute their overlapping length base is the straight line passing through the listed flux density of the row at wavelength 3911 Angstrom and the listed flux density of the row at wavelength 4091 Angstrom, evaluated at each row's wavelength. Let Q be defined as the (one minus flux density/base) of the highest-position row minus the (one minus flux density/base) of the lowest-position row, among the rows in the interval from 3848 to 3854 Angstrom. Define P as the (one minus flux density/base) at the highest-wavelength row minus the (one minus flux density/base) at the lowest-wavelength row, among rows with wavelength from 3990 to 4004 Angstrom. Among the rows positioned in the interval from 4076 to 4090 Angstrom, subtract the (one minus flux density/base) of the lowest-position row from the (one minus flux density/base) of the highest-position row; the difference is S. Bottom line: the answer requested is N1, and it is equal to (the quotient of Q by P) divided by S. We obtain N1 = 23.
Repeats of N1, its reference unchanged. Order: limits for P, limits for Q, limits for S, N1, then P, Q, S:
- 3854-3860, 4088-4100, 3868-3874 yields 265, 0.00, -0.02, 0.061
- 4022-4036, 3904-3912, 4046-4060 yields -10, 0.10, 0.02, -0.025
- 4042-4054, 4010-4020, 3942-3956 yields 25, -0.03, 0.05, -0.056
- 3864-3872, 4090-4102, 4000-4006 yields -9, -0.05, -0.01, -0.013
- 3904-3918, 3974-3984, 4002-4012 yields 50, 0.04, -0.10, -0.050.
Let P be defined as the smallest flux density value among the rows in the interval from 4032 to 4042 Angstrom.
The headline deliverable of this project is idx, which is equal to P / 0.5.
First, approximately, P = 24.03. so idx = 48.1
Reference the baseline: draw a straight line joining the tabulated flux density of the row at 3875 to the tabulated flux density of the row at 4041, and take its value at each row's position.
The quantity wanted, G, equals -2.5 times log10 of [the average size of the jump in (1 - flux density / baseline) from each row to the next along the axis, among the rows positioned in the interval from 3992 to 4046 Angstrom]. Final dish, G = 3.9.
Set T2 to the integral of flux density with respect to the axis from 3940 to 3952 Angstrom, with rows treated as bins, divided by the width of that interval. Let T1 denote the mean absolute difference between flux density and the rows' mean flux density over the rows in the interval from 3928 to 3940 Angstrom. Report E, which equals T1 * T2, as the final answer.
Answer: 21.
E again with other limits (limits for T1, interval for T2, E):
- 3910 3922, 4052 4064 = 12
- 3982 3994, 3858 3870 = 26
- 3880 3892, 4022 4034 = 28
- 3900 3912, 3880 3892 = 14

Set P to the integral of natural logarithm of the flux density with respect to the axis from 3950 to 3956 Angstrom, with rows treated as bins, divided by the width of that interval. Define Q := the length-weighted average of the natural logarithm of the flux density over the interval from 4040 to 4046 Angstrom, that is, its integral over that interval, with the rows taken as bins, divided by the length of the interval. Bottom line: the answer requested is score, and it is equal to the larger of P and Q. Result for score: 3.30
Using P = 3.30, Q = 3.30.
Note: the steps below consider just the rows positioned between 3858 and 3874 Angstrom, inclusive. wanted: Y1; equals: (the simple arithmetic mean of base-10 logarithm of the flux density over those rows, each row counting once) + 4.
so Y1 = 5.51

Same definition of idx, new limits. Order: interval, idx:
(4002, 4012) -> 52.1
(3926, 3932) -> 56.5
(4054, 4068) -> 50.4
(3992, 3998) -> 53.2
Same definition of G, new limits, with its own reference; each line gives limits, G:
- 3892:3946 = 4.6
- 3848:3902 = 4.0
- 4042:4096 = 4.6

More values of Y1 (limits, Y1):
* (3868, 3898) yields 5.48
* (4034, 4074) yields 5.42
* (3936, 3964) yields 5.43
